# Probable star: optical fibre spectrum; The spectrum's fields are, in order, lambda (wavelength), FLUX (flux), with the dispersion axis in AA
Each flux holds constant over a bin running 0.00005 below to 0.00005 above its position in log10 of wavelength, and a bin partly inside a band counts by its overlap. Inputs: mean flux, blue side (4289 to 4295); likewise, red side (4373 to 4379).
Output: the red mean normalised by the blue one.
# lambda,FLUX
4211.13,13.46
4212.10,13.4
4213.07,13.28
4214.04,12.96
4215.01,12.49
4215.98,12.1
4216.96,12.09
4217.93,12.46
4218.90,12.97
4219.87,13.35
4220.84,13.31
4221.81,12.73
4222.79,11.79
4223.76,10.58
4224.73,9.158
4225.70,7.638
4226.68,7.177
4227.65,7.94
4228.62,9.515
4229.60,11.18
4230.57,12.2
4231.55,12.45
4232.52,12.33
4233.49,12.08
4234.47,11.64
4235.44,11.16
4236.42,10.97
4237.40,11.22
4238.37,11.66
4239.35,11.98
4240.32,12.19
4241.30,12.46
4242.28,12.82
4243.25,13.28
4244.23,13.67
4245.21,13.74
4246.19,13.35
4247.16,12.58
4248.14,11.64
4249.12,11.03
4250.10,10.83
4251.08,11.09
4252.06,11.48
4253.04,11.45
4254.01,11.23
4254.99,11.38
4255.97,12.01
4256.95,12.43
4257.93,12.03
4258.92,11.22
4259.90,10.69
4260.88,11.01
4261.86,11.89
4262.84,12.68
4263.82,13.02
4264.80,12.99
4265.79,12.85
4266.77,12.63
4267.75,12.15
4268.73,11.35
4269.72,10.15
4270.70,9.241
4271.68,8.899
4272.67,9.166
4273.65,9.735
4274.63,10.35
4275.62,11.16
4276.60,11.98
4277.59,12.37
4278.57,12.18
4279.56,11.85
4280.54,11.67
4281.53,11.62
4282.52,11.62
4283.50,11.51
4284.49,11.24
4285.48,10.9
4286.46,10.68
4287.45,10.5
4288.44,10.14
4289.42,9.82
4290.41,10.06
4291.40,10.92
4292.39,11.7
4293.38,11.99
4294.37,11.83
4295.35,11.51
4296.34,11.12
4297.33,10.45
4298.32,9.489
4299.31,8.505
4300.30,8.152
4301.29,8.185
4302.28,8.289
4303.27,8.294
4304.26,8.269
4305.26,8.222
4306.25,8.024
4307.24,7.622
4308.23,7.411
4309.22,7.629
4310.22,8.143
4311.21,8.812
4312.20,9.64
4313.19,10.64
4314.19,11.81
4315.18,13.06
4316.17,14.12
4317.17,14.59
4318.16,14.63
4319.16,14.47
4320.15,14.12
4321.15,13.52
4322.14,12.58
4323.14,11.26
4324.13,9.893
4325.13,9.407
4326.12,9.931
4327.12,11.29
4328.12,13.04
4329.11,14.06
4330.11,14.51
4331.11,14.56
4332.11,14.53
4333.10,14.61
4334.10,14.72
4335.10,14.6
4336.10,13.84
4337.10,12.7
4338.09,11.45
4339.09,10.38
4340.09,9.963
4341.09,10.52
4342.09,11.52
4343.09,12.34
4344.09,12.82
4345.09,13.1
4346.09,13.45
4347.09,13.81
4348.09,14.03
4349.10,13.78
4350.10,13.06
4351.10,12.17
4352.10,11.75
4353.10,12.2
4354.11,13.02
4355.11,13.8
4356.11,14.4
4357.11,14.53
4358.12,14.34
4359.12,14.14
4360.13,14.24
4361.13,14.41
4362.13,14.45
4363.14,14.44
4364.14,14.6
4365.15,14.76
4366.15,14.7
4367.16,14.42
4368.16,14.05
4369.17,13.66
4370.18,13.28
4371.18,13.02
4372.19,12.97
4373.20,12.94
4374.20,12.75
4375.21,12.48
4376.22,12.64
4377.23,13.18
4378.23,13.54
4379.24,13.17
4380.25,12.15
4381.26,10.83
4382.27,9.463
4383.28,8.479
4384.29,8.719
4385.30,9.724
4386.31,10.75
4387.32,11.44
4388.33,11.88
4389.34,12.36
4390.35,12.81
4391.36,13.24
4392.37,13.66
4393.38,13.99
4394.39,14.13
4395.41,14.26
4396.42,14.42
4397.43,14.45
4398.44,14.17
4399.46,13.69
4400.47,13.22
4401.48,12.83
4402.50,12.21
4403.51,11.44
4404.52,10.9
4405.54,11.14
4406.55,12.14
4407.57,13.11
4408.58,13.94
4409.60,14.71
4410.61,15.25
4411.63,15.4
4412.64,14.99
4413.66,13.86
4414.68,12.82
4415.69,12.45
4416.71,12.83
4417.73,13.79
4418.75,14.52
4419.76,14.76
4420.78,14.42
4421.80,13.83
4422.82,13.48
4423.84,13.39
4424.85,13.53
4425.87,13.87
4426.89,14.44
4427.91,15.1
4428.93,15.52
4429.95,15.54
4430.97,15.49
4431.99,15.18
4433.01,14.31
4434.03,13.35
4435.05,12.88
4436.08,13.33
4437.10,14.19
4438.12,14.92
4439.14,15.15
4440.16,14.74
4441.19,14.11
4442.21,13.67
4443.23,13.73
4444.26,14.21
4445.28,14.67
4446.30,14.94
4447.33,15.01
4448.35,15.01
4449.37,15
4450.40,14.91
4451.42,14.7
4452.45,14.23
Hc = 1.17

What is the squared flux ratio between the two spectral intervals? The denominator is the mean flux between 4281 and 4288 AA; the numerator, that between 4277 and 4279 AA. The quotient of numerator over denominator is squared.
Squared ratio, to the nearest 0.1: 1.2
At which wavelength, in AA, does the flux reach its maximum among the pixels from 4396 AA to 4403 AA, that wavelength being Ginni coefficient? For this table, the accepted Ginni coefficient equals 4397.43 AA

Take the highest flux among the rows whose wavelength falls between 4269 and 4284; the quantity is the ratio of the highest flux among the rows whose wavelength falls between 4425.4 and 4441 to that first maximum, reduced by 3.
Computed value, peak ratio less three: -1.74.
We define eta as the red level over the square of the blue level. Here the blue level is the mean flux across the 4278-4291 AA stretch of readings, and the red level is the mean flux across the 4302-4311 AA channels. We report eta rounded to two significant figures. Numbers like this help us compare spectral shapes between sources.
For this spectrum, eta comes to 0.065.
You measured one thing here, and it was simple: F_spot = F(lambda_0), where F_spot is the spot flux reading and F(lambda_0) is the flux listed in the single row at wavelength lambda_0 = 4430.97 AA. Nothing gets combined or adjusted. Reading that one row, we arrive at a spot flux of 15.49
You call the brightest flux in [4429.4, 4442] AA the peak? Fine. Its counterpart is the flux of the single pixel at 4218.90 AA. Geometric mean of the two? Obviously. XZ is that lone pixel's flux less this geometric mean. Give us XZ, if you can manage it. -1.2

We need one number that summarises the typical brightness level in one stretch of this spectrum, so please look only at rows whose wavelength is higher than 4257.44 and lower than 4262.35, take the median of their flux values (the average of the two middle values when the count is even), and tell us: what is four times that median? 45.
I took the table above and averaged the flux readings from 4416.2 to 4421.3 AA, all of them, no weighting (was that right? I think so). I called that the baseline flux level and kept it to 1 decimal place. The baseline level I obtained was 14.1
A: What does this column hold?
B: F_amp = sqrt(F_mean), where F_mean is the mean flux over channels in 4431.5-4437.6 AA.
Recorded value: 3.72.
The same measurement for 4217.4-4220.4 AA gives 3.60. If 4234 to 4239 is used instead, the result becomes 3.37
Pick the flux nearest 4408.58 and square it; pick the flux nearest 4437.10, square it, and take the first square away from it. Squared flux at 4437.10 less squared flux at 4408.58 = 7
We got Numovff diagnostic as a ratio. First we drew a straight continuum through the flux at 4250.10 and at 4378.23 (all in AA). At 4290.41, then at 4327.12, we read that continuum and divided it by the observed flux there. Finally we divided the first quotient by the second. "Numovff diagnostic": 1.05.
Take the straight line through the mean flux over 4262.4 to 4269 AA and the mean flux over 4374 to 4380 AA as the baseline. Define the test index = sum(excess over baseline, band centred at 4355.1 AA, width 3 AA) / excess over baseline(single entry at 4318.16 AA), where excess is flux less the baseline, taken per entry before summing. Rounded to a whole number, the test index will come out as 1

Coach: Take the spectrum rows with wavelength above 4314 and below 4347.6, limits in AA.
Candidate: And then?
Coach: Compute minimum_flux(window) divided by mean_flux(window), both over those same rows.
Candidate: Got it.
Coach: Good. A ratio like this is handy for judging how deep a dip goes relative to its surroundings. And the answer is 0.73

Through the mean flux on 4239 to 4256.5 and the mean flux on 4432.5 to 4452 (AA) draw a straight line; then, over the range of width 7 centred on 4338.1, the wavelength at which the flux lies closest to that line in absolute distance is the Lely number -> 4337.10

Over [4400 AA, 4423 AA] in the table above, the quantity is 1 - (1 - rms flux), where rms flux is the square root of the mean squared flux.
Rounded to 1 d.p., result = 13.5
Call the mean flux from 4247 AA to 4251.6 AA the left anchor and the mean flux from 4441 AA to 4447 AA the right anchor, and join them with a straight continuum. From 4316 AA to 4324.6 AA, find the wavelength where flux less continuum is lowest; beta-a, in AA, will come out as 4324.13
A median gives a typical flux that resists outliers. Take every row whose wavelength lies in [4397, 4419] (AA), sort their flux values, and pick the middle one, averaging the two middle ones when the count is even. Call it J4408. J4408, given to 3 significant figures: 13.5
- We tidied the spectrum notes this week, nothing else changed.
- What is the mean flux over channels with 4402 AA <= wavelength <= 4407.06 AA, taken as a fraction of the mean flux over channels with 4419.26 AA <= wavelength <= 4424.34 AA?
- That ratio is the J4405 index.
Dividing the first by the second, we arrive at 0.83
